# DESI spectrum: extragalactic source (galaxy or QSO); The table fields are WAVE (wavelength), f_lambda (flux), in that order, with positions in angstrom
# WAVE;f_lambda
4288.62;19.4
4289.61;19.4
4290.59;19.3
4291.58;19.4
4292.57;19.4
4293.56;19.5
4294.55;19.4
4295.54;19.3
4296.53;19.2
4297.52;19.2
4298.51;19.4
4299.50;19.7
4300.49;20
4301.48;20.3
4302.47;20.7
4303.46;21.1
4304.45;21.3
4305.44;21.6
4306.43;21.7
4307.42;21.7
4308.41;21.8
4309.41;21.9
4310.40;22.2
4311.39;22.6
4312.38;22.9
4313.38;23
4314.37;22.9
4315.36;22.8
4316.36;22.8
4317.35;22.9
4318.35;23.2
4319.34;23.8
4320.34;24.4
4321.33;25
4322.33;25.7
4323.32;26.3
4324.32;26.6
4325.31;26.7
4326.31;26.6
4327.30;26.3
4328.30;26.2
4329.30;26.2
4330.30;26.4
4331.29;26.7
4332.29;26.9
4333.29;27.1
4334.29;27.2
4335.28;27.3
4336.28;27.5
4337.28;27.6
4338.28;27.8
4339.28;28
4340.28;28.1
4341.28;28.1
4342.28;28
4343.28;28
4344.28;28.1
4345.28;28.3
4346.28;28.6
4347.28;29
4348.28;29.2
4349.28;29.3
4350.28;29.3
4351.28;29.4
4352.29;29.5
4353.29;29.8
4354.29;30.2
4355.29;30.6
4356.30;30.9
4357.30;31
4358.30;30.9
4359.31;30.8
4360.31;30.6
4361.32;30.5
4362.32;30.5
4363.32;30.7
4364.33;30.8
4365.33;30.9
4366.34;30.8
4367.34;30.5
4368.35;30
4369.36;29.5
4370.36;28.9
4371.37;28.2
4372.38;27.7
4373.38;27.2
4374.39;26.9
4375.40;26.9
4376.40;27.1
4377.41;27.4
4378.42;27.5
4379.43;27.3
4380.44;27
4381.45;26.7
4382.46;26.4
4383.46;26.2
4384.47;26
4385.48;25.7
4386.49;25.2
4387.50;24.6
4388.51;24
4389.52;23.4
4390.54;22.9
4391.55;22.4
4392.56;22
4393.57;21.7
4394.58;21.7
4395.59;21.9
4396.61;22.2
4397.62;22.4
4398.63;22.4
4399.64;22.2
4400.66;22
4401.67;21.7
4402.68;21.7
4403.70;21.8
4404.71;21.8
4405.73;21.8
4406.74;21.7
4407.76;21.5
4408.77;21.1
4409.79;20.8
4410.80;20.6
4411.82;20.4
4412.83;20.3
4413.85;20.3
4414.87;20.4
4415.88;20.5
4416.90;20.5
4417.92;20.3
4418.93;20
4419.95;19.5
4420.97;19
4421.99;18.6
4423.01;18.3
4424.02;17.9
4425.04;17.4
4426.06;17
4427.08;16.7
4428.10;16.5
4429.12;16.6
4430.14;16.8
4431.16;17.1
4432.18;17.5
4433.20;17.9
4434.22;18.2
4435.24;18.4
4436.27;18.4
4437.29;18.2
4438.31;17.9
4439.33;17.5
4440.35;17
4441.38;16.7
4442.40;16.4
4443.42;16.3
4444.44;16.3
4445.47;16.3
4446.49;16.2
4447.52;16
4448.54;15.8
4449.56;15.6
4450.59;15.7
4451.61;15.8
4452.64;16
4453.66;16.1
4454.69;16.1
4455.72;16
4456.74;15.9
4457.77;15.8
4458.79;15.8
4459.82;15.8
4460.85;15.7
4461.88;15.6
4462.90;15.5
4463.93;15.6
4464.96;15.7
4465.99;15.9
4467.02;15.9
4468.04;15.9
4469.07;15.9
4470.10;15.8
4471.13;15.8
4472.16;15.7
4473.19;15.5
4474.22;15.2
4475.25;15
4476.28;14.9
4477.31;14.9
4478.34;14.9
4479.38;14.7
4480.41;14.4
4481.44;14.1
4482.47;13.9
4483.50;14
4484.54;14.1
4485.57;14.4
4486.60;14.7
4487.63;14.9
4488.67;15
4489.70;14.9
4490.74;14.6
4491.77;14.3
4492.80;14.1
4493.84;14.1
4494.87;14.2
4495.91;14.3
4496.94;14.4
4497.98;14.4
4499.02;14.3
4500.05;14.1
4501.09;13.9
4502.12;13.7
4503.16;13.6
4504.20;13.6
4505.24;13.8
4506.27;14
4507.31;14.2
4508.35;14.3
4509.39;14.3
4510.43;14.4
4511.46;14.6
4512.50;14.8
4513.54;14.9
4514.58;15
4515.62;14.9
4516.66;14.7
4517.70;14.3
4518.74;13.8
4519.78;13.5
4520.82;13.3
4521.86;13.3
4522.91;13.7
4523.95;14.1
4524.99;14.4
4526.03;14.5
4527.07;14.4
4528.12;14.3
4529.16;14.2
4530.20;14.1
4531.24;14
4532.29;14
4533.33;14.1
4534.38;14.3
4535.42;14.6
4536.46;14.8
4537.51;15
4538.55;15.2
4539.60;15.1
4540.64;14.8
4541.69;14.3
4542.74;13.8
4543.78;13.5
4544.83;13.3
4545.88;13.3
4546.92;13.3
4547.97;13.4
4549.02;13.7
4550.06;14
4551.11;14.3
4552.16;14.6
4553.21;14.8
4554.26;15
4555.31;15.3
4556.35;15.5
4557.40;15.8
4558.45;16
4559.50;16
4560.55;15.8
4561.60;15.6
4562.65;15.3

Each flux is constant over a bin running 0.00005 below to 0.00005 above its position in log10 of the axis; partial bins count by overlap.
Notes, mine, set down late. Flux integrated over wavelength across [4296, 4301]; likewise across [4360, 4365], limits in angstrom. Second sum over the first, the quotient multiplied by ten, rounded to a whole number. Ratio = 16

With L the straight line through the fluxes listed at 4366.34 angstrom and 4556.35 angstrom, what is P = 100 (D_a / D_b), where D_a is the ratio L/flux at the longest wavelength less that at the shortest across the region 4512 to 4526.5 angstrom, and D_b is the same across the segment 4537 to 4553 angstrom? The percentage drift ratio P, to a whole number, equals 98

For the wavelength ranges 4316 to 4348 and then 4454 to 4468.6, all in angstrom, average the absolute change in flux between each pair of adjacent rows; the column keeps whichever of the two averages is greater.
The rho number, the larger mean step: 0.24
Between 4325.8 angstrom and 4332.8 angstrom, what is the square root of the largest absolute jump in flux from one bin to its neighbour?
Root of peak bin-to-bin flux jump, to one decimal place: 0.5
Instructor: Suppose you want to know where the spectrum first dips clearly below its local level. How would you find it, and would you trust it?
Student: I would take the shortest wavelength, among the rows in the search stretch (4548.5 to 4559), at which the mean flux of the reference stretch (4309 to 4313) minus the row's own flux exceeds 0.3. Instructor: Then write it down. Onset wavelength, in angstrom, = 4549.02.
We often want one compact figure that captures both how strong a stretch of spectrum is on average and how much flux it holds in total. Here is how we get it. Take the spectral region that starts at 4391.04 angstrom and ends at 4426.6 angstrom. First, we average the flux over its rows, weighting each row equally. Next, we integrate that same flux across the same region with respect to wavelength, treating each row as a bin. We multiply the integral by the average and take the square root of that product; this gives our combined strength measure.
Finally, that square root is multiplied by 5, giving 618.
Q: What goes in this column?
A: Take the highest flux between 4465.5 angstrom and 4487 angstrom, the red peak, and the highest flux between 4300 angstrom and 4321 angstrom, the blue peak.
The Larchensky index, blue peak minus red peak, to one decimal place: 8.5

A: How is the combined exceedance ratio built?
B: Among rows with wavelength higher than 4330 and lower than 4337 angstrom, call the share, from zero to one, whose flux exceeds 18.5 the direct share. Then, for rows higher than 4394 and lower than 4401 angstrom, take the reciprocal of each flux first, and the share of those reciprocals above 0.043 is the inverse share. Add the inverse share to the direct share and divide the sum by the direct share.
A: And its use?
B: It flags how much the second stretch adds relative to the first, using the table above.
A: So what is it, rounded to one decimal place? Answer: 2.0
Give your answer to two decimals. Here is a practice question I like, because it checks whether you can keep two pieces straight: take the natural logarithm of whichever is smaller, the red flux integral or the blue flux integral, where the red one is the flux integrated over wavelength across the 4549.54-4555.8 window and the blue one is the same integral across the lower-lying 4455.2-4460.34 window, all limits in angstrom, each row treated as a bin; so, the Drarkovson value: 4.40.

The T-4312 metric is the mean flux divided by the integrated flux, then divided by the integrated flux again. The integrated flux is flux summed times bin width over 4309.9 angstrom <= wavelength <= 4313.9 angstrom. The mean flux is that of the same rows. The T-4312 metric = 0.0028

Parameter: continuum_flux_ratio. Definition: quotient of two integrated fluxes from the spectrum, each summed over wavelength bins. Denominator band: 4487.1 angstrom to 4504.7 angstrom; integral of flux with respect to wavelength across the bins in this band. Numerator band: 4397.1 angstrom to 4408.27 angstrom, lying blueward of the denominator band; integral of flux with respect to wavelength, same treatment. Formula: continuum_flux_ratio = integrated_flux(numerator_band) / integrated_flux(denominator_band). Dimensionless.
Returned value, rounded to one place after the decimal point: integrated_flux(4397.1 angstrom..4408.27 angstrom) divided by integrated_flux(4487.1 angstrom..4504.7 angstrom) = 1.0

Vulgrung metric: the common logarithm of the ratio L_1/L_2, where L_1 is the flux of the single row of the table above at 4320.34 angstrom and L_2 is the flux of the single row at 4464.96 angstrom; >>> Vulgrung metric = 0.19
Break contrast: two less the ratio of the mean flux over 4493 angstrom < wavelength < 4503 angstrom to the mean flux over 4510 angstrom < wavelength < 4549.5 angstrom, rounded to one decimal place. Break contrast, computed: 1.0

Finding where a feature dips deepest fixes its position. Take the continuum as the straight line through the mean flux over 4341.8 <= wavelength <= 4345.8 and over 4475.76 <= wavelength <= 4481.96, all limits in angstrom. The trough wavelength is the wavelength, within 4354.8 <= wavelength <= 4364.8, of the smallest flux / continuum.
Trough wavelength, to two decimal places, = 4355.29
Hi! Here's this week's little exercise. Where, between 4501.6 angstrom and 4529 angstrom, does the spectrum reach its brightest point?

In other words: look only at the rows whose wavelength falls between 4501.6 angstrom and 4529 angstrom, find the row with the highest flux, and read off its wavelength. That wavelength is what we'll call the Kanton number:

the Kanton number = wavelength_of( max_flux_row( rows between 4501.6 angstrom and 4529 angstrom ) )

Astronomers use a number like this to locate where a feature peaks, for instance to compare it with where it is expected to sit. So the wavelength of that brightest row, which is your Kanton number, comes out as 4514.58 angstrom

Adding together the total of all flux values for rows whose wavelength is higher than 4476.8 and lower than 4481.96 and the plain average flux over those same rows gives 88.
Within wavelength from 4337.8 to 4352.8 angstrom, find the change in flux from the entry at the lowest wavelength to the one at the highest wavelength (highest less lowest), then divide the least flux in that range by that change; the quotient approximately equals 16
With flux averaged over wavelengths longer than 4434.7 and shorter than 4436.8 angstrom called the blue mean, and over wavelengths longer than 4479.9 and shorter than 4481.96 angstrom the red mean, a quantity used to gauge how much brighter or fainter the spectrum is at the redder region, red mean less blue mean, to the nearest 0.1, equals -4.1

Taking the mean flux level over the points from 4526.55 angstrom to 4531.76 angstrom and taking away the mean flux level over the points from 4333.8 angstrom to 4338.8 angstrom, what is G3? -13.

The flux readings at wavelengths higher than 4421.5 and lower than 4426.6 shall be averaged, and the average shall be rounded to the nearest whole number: 18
